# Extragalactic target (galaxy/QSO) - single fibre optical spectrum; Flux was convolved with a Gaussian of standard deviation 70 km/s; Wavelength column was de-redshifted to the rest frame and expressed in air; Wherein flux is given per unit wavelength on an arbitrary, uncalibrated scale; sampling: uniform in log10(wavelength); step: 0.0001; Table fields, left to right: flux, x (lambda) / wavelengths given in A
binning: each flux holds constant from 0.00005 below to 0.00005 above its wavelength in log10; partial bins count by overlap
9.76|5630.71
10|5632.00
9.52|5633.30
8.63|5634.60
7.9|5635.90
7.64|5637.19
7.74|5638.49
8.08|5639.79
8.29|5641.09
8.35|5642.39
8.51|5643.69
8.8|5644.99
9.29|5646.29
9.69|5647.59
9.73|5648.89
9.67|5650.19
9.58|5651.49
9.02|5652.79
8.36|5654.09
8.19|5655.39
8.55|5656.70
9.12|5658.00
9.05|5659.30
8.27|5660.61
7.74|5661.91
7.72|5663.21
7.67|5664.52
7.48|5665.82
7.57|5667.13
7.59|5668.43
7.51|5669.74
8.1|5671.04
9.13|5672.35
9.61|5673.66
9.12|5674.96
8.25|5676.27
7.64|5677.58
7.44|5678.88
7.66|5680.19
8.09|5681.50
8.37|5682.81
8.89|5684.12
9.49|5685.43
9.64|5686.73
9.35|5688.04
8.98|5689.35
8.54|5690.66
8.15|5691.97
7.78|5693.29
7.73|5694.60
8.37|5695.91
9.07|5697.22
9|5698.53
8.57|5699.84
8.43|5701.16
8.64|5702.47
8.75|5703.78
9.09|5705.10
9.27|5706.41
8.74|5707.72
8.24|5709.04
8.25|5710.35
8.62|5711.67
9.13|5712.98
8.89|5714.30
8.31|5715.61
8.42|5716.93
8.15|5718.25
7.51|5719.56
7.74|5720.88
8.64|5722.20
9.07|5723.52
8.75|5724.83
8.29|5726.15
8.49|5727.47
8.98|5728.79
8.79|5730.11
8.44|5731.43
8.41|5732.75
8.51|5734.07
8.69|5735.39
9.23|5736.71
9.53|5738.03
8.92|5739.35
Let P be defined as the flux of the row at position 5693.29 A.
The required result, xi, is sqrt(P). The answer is 2.79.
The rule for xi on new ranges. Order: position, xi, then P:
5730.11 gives 2.96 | 8.79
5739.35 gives 2.99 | 8.92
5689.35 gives 3.00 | 8.98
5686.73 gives 3.10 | 9.64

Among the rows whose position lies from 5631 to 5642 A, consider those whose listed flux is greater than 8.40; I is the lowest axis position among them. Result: 5632.00 A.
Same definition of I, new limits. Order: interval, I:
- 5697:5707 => 5697.22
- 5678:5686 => 5684.12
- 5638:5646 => 5643.69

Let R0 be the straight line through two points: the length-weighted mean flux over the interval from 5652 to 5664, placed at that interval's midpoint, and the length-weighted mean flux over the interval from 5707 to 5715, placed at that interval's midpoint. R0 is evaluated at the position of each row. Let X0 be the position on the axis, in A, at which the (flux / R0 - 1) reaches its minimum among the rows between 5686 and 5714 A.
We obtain 5694.60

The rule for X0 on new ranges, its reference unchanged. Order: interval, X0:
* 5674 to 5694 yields 5678.88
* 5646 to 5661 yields 5655.39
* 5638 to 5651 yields 5638.49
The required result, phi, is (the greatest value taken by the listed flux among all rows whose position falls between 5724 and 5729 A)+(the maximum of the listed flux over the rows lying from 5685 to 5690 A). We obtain 18.6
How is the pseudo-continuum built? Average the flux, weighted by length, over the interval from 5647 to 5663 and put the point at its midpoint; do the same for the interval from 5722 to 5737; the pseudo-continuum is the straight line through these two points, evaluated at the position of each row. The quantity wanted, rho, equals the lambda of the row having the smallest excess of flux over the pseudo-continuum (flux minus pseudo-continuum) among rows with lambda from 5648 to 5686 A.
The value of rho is 5678.88 A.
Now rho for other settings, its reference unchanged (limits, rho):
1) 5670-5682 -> 5678.88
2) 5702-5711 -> 5709.04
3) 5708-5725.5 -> 5719.56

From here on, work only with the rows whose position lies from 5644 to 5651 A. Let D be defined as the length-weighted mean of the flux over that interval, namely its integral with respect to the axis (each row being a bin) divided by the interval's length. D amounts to 9.40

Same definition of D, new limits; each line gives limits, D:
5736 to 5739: 9.33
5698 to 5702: 8.65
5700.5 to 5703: 8.53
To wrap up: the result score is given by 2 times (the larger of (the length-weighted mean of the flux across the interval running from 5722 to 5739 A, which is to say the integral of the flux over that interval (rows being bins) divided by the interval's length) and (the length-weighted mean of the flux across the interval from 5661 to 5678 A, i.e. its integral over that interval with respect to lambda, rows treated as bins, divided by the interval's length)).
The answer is 17.5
